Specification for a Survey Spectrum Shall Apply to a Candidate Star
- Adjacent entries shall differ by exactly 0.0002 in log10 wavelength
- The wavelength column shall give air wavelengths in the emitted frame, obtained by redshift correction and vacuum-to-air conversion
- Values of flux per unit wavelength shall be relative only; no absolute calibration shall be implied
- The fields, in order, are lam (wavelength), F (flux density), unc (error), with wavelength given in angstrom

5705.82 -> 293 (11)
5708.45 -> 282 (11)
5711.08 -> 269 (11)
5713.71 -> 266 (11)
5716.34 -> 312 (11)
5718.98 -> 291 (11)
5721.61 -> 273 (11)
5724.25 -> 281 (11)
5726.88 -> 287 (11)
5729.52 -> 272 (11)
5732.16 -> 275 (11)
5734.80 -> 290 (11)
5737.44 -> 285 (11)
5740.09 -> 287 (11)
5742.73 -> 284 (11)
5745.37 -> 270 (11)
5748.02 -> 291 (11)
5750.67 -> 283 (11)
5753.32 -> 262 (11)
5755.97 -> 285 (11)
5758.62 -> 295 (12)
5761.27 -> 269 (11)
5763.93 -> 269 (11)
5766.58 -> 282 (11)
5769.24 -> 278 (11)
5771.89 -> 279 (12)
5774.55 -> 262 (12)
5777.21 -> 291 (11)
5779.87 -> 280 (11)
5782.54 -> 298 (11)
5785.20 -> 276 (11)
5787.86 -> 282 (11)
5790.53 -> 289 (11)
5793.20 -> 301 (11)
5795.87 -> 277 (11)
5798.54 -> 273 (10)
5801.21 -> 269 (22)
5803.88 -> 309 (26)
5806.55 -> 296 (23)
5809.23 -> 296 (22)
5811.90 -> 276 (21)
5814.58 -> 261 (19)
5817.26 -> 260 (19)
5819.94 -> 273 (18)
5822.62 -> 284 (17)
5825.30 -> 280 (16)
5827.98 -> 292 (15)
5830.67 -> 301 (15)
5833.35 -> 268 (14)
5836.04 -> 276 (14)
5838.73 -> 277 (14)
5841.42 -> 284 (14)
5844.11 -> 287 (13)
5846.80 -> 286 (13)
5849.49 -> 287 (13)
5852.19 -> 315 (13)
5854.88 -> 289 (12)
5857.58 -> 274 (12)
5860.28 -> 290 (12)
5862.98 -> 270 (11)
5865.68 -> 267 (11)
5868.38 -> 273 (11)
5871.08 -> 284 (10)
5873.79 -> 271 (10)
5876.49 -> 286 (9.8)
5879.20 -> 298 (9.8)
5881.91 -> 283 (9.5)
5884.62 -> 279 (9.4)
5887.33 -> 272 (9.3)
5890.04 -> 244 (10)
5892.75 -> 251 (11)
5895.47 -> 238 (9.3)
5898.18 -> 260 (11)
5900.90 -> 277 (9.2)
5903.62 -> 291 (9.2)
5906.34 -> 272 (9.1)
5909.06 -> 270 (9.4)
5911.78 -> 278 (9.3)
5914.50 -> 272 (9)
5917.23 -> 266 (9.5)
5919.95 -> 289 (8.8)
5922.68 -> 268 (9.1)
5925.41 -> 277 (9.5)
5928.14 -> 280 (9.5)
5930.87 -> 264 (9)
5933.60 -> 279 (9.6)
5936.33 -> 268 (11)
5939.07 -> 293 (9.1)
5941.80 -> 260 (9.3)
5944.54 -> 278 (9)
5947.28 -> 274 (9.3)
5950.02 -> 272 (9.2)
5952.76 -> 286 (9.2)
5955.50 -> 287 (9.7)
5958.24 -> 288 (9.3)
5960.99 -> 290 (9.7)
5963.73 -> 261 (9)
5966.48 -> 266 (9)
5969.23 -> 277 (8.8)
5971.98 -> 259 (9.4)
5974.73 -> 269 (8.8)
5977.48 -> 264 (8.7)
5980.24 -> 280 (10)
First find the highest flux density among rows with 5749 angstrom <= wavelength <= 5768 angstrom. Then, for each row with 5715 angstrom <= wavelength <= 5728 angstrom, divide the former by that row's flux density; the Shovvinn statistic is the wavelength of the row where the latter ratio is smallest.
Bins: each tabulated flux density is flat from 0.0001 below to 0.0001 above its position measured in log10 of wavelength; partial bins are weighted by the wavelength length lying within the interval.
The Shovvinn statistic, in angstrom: 5716.34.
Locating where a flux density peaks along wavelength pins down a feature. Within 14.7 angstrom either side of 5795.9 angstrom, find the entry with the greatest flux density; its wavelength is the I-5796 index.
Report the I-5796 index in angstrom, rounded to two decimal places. 5803.88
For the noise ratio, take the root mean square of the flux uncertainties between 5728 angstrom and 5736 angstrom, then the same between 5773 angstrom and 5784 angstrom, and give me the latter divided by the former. 1.02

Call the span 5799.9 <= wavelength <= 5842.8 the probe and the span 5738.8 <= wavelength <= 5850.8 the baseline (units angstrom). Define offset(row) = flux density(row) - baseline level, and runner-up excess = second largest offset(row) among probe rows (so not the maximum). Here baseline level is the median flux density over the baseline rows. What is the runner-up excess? 19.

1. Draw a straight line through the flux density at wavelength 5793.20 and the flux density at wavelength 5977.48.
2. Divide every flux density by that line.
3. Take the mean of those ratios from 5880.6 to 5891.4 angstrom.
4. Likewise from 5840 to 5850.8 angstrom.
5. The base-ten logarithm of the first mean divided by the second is -0.014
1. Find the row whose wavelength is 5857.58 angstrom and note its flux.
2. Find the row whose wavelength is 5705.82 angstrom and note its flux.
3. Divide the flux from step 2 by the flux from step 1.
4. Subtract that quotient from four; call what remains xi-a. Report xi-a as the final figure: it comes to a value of 2.93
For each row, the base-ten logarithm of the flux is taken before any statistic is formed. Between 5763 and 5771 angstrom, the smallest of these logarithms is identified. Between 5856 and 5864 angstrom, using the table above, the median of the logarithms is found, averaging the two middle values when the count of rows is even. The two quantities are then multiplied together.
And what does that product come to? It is 5.92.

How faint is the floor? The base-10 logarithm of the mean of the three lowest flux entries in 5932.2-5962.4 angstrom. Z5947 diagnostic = 2.43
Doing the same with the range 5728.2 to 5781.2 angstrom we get 2.42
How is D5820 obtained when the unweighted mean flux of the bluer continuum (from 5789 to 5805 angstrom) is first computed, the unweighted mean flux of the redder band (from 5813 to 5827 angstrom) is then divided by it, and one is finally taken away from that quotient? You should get -0.05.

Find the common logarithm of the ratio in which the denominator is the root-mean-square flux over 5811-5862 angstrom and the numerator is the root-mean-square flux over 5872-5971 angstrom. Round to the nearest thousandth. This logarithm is -0.013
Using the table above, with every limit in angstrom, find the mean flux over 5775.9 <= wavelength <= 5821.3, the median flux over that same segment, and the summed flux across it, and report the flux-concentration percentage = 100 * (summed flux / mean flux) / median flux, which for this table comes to 6.07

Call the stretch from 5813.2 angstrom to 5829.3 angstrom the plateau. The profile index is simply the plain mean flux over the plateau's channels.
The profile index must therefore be 275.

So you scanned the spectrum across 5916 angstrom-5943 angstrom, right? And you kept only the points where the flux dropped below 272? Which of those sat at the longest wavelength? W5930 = 5941.80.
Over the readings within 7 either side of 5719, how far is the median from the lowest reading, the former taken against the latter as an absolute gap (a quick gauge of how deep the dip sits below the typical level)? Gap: 15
